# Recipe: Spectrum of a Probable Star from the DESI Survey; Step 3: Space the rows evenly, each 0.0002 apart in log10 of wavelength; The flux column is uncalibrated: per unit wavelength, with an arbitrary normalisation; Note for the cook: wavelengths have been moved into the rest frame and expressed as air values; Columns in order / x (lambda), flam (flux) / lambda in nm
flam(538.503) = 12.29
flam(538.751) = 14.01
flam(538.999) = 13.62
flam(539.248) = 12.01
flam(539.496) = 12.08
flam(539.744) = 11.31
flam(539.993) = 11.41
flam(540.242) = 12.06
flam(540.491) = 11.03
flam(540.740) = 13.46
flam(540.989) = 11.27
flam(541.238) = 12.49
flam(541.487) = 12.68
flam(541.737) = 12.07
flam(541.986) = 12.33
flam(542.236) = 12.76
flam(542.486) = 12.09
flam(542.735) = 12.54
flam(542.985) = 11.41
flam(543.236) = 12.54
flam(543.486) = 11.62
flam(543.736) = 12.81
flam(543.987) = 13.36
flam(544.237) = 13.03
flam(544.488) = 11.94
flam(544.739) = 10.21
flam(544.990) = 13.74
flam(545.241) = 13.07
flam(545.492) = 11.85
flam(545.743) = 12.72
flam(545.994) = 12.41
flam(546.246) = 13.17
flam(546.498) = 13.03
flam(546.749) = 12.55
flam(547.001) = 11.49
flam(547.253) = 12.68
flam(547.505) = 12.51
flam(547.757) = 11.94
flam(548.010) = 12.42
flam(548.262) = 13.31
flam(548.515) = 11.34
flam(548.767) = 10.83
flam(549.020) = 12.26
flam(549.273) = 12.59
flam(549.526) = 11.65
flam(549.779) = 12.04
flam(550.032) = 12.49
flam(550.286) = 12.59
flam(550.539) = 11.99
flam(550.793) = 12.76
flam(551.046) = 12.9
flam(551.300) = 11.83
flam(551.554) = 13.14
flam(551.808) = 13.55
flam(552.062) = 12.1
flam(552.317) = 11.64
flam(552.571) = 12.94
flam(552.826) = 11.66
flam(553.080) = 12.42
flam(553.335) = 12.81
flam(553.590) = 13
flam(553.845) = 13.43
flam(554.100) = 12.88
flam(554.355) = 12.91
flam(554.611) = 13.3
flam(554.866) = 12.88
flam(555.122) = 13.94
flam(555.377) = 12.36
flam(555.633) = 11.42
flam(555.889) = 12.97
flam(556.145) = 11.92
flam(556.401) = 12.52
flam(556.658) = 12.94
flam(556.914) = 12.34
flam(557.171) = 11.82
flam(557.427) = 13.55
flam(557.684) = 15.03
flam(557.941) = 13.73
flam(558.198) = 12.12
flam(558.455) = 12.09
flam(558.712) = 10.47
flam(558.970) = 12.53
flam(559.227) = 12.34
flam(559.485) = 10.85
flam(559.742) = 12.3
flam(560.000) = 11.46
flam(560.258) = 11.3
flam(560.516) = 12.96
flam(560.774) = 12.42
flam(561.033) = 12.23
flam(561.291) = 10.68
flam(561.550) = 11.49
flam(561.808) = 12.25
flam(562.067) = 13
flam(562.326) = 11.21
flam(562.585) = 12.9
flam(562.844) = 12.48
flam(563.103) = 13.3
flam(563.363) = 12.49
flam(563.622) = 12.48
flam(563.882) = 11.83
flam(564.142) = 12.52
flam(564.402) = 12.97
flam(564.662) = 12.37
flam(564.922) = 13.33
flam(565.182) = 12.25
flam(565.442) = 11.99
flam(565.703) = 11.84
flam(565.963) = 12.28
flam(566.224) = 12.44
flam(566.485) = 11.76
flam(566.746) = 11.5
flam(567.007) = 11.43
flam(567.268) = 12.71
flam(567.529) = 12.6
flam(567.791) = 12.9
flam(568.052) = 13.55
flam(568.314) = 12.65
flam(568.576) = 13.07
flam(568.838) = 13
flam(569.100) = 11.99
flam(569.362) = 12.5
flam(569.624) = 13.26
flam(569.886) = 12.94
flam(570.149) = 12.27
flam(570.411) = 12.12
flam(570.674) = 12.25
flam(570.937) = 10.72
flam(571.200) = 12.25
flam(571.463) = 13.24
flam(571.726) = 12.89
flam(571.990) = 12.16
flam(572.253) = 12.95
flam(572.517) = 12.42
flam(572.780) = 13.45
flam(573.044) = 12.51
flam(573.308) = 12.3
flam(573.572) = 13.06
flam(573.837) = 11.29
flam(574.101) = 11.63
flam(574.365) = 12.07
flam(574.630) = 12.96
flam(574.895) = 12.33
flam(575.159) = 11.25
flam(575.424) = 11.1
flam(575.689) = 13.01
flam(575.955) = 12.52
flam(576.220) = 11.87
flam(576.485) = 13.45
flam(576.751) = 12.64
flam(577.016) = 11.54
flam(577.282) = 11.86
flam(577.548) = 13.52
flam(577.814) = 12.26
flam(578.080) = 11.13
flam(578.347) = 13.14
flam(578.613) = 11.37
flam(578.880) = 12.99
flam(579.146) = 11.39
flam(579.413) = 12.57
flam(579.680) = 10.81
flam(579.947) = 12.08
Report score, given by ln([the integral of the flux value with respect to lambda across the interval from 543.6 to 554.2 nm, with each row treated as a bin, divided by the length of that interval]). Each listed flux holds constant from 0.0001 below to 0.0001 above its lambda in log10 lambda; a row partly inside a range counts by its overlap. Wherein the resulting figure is 2.52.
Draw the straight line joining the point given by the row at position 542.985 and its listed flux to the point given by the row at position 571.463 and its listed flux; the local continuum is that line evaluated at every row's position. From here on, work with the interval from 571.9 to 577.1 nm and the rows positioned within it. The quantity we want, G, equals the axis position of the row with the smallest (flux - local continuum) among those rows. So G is 575.424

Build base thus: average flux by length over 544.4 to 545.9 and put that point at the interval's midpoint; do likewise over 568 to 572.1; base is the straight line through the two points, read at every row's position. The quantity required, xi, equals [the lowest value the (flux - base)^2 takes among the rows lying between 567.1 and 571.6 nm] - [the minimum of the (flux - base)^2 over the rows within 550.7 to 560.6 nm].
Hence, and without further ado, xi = 0.000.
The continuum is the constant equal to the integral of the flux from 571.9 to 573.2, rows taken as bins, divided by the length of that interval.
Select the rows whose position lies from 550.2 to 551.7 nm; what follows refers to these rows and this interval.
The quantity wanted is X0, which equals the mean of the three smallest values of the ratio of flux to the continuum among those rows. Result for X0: 0.955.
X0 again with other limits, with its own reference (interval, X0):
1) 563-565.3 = 0.956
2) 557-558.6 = 0.945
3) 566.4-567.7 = 0.910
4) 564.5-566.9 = 0.920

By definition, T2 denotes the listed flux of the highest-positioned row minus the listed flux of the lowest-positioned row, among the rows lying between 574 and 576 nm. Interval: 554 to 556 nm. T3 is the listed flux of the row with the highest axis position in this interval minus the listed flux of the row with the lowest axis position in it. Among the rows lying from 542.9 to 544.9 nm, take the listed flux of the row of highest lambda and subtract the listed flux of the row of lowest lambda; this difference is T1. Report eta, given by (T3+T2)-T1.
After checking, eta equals 2.2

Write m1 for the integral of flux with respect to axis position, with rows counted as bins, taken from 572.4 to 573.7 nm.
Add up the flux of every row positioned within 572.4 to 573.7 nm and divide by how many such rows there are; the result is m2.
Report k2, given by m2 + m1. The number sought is 29.3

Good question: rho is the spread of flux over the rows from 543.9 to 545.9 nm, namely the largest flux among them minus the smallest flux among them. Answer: 3.5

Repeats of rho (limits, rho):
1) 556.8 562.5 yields 4.6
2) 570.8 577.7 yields 2.8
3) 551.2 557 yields 2.5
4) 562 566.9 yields 2.1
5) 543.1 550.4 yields 3.5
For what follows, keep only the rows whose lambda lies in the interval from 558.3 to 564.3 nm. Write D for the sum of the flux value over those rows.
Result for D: 278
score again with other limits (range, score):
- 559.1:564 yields 2.49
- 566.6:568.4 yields 2.52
